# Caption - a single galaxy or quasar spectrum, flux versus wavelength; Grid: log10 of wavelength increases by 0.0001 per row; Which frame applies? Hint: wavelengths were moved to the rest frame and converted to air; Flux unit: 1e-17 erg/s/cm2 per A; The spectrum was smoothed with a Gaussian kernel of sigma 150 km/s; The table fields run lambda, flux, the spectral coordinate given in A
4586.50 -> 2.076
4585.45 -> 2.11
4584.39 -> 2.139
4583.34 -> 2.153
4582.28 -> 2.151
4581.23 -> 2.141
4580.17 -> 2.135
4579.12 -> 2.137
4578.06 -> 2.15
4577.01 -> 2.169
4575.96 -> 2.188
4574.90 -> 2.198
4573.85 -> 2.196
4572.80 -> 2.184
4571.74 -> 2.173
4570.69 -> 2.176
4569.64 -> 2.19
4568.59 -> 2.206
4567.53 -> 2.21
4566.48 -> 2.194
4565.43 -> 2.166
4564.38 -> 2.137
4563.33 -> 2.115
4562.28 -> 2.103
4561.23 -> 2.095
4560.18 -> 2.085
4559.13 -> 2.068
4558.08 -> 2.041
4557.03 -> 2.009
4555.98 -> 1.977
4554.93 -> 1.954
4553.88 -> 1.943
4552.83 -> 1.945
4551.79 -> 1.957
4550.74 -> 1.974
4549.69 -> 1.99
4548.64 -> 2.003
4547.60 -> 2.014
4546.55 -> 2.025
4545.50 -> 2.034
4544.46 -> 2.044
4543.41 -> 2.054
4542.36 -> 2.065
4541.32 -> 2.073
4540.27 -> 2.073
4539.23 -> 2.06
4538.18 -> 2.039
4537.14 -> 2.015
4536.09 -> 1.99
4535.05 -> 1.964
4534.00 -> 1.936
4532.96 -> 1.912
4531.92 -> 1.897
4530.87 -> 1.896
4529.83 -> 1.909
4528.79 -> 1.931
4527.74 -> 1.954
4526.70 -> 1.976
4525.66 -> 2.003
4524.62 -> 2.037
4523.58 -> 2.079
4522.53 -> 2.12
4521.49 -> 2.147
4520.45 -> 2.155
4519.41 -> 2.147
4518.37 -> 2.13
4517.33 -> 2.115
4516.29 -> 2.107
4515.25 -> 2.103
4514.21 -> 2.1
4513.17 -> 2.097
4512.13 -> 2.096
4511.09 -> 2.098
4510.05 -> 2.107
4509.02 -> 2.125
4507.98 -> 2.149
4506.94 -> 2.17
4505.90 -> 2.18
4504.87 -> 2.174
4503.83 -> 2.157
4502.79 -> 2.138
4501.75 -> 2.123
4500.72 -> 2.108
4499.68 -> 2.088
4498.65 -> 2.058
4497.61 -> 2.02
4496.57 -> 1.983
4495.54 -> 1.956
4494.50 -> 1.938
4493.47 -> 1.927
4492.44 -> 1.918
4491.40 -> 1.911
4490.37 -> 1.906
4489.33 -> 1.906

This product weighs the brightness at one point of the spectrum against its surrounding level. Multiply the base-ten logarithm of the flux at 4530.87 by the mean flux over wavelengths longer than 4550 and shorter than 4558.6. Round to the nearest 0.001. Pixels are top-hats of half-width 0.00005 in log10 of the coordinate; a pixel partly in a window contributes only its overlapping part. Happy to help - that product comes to 0.549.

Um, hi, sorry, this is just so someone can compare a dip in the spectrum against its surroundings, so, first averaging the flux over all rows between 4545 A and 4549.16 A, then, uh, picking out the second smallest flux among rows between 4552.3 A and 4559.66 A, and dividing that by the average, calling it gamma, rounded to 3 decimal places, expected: 0.963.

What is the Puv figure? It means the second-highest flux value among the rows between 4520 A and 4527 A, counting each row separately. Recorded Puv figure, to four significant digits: 2.147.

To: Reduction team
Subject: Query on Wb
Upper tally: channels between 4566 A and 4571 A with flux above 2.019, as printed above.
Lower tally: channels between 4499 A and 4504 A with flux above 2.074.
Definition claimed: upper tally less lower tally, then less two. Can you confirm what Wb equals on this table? -2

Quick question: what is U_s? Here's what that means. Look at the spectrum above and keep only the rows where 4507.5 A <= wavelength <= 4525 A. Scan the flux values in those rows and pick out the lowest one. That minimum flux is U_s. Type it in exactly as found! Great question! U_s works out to 2.037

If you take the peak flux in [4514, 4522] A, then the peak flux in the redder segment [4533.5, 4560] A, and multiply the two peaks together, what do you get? 4.47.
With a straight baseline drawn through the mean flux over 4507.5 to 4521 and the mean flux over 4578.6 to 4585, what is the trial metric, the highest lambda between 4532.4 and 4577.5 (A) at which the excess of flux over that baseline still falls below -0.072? 4558.08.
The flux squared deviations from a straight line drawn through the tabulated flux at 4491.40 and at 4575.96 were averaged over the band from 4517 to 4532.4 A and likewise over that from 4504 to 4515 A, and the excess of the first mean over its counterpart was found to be -0.015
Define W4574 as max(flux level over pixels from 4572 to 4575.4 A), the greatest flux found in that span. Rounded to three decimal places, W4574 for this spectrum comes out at 2.198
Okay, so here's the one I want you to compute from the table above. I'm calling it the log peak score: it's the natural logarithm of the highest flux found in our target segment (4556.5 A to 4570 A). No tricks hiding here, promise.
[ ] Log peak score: 0.793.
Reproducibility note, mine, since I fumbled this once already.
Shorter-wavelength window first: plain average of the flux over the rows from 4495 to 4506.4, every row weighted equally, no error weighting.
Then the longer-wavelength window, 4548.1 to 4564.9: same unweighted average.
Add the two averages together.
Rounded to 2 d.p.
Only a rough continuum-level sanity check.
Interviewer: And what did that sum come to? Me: 4.11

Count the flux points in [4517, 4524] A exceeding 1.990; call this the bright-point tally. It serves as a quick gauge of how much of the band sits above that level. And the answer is 7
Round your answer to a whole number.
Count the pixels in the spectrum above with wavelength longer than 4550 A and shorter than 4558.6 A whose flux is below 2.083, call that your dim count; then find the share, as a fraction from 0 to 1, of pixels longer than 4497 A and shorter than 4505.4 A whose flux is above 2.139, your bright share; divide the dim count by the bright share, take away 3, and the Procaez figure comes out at 29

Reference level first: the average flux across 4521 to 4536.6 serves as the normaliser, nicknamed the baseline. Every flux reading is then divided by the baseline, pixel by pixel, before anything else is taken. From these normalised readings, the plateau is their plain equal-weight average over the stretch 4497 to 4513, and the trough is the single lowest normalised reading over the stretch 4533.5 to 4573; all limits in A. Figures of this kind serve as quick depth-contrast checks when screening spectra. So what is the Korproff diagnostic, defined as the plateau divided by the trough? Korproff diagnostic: 1.09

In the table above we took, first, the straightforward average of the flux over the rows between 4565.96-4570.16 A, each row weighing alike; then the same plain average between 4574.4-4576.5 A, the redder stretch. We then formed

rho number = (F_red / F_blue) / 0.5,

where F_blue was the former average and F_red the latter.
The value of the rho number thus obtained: 1.99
